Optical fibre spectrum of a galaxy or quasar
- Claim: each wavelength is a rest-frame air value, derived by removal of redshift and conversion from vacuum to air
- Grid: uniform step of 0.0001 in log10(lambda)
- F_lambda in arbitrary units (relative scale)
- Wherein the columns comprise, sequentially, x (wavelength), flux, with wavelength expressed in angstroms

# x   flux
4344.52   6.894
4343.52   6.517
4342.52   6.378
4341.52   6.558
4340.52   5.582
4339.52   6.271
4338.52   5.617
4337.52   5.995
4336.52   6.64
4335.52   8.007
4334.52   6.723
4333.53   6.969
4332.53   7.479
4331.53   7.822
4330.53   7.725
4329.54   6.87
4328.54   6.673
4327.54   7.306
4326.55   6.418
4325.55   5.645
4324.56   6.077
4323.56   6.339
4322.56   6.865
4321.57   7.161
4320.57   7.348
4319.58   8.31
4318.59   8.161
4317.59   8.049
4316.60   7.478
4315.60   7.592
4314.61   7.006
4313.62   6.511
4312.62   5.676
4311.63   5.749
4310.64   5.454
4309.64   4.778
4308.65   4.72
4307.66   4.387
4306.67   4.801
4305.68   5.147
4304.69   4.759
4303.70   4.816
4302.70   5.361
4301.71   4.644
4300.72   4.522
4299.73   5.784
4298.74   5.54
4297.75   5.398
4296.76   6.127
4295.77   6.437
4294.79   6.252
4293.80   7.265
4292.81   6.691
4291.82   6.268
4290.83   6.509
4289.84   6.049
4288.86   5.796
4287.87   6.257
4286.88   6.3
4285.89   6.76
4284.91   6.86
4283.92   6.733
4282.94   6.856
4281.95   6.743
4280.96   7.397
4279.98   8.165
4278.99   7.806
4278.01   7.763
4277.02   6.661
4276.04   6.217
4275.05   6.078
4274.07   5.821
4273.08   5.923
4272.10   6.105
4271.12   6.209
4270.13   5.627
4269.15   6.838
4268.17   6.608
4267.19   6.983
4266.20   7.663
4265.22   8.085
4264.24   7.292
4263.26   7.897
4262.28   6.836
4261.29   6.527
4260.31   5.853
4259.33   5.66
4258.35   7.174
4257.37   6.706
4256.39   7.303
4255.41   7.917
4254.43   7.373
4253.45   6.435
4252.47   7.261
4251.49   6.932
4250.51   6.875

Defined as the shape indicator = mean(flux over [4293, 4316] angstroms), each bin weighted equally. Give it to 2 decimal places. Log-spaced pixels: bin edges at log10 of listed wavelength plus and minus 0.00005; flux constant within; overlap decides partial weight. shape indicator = 5.60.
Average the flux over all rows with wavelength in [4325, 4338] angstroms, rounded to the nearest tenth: 6.9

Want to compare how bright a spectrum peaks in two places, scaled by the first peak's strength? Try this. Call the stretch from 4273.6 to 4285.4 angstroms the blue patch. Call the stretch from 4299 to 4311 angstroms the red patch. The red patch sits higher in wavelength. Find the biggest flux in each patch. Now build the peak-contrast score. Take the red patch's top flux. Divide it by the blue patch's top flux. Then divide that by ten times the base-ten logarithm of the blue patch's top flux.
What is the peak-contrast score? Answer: 0.078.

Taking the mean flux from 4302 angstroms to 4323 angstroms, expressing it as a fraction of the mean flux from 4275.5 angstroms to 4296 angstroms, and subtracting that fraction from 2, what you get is 1.08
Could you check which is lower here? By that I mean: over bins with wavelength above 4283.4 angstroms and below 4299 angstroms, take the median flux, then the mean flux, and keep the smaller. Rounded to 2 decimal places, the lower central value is 6.28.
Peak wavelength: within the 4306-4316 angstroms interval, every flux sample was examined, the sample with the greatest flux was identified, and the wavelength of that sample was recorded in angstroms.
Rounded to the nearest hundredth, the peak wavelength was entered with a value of 4315.60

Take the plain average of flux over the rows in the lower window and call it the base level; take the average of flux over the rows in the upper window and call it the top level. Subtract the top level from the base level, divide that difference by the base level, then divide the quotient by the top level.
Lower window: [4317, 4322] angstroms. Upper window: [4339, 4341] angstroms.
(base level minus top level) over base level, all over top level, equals 0.04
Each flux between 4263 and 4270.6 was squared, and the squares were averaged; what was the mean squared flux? 51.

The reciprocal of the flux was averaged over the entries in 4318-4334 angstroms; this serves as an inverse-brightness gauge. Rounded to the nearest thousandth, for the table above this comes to 0.143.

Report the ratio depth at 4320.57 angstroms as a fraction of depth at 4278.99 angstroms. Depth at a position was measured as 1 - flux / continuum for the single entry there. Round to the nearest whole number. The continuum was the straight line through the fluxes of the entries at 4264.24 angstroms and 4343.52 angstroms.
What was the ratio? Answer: 1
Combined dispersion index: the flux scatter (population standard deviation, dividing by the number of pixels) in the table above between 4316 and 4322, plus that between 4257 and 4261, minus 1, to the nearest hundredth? 0.06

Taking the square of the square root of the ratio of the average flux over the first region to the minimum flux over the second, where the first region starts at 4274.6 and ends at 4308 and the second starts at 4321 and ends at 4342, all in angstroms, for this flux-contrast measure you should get 1.1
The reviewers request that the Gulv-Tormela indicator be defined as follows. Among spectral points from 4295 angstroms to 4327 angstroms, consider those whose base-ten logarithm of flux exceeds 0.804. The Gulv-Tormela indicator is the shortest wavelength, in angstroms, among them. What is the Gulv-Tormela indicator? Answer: 4295.77 angstroms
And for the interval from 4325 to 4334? 4326.55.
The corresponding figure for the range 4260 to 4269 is 4261.29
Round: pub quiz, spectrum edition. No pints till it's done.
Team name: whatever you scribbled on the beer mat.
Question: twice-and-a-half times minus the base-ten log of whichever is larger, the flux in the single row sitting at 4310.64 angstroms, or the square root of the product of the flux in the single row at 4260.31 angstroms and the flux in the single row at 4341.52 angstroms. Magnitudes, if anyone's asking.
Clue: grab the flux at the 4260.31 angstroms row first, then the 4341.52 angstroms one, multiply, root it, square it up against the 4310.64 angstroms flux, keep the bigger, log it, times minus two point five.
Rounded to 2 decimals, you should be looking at -1.98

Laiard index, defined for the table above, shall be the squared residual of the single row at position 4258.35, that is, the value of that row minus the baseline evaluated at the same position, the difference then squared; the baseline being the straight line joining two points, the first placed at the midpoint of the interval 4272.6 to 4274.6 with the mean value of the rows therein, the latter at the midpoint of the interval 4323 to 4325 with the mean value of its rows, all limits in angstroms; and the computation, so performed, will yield 2.0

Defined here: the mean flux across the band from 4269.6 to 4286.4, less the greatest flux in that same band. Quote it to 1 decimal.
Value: -1.5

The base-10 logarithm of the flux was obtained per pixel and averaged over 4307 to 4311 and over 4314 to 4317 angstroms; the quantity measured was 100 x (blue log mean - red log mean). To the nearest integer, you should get -18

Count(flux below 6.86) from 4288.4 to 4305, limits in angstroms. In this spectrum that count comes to 16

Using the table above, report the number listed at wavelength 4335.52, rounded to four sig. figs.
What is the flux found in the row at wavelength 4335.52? 8.007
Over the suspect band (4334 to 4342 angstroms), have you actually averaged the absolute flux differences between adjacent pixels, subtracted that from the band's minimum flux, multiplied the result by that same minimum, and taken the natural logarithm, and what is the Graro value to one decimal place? 3.3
